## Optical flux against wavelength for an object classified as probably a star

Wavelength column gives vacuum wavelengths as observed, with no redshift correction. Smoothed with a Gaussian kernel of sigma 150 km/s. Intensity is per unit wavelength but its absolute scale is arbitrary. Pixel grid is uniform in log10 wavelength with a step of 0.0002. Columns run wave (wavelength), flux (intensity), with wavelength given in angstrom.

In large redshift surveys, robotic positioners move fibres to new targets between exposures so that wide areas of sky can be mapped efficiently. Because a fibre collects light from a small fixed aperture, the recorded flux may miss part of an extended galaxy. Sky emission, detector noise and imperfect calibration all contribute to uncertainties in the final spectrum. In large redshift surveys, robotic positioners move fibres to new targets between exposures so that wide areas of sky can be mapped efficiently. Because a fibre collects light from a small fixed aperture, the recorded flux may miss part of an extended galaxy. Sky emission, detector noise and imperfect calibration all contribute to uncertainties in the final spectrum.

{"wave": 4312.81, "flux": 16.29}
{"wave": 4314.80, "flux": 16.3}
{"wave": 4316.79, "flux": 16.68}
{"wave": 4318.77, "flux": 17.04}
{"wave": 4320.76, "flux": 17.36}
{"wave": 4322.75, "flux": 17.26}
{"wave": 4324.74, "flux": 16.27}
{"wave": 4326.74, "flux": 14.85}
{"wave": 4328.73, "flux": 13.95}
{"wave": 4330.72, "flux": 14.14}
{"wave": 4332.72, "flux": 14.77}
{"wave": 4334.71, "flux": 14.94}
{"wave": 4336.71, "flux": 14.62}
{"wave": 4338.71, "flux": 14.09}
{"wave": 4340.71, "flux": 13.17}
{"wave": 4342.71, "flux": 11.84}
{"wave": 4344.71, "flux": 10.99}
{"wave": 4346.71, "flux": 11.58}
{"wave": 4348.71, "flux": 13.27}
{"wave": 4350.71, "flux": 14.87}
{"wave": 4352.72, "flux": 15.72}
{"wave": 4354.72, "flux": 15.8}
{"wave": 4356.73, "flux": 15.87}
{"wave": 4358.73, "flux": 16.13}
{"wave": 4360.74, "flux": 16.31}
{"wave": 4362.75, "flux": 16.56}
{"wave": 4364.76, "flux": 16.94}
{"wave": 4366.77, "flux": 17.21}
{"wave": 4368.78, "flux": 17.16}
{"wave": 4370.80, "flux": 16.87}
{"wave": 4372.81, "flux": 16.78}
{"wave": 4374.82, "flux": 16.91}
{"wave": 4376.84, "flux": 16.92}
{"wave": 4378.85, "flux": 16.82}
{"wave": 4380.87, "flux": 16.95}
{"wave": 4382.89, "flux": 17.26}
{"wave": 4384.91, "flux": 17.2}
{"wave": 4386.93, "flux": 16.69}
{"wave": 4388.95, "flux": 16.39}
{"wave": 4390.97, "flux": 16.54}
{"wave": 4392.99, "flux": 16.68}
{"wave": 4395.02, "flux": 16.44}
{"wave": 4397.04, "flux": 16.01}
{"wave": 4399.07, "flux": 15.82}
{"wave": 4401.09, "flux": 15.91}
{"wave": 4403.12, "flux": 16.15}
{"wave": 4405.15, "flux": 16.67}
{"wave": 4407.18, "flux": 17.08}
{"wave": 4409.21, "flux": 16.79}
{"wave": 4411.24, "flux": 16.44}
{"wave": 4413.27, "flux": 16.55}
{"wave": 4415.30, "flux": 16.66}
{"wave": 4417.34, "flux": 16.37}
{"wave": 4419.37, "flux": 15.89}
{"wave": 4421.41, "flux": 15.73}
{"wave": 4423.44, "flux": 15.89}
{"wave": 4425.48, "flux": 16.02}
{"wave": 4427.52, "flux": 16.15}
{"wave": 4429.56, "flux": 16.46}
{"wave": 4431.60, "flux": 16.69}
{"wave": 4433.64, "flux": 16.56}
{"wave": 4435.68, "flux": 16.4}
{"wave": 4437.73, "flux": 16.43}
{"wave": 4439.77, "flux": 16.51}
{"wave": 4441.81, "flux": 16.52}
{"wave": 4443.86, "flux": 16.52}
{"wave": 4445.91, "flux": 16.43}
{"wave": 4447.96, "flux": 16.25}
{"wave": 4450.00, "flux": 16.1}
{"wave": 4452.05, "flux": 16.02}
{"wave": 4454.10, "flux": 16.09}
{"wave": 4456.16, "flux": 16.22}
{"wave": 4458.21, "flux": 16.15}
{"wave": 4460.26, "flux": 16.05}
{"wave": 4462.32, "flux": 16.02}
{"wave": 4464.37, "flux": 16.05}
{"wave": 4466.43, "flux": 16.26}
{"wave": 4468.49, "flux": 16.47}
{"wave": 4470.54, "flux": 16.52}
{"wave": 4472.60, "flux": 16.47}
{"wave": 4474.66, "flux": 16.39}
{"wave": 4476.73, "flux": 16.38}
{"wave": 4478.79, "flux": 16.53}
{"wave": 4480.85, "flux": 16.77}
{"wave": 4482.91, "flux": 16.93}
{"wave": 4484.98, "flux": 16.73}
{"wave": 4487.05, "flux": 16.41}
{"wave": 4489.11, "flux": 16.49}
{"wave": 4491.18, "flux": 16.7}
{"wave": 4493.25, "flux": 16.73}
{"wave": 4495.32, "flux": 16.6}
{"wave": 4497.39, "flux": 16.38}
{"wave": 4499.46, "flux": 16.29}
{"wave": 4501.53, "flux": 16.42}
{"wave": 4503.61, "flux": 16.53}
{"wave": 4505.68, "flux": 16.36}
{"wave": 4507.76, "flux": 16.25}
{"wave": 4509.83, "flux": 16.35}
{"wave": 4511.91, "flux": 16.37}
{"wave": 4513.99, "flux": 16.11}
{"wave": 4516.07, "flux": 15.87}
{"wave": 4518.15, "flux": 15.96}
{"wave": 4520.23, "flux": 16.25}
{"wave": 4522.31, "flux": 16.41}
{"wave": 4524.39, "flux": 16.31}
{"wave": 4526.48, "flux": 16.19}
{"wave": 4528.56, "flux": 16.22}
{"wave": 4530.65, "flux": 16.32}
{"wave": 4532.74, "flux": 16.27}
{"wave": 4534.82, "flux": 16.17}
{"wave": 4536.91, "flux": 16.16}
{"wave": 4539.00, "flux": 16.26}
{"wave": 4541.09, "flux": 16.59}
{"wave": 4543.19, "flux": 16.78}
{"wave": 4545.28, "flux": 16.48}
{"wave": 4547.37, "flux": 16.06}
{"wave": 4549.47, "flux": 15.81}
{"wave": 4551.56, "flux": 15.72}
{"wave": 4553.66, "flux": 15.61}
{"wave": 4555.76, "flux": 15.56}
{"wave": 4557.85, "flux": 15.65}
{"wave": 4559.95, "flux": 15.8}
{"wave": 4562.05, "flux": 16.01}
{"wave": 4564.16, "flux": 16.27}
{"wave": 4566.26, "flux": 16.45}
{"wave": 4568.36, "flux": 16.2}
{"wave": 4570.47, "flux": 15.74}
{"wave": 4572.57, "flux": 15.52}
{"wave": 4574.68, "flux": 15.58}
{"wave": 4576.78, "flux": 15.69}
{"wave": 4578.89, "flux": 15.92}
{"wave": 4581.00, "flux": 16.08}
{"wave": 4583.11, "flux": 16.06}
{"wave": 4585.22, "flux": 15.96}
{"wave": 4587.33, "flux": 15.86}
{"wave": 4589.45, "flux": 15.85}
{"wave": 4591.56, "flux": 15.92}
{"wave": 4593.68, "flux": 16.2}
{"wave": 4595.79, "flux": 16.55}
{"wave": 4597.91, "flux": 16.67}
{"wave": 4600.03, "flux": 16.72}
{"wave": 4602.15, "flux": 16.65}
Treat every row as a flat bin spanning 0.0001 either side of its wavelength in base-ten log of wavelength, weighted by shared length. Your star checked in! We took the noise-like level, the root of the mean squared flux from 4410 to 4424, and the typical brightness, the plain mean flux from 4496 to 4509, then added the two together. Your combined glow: 32.6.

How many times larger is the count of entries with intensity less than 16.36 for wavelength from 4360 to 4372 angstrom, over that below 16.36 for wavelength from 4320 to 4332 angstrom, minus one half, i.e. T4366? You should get -0.25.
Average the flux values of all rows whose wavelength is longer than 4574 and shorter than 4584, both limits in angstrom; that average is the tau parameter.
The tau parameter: 15.9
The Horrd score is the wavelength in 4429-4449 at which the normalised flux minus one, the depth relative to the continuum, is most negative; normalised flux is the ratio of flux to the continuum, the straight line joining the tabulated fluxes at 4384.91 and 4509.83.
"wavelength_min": 4447.96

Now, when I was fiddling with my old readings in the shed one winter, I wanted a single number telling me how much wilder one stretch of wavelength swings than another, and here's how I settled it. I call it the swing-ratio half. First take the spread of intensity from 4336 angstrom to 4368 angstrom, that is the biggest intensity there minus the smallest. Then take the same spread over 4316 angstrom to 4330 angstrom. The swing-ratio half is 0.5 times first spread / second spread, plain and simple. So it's 0.91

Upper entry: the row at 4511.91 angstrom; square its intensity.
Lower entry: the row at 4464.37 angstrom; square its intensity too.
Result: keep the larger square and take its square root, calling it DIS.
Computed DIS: 16.4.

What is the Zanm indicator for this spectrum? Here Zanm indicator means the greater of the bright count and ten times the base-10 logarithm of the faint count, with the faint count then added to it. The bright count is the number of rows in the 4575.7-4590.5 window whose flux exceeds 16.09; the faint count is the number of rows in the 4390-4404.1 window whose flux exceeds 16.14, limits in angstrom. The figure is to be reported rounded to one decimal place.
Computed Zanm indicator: 10.0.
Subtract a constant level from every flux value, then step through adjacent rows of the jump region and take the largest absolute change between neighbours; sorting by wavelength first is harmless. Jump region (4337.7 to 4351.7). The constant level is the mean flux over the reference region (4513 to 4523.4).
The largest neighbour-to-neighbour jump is 1.7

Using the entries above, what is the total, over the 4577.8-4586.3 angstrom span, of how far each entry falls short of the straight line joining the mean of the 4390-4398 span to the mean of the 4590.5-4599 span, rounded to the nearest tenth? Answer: 1.3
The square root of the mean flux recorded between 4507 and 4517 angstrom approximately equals 4.02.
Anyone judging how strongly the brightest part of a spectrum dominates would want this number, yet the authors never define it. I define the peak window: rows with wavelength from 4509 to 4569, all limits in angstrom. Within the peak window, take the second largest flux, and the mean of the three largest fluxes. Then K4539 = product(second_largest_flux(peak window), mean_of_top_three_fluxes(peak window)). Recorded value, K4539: 276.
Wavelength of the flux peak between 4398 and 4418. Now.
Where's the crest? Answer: 4407.18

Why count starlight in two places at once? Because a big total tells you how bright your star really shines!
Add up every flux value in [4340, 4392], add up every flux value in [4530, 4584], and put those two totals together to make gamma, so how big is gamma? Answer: 826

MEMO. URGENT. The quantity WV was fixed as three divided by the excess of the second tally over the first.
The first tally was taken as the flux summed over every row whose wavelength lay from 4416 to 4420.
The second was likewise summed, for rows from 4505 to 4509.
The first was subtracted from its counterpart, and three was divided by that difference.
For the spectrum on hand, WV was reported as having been 8.6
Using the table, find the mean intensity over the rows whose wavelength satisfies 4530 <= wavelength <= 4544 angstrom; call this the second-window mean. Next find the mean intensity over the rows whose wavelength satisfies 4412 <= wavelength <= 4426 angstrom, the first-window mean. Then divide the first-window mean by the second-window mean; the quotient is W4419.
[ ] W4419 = 0.99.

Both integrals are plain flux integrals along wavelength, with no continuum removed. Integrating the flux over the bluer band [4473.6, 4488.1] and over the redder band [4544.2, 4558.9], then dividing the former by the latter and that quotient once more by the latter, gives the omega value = 0.0044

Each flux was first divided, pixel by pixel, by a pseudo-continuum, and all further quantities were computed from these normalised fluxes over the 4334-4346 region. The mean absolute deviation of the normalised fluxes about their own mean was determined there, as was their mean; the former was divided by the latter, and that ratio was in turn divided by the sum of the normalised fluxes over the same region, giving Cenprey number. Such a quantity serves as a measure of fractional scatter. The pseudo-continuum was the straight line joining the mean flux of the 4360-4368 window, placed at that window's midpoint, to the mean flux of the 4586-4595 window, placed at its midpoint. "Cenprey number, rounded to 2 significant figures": 0.020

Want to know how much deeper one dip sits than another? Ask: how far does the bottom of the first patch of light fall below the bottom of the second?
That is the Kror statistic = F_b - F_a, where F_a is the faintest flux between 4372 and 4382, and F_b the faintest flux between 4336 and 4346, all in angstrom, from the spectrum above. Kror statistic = -5.79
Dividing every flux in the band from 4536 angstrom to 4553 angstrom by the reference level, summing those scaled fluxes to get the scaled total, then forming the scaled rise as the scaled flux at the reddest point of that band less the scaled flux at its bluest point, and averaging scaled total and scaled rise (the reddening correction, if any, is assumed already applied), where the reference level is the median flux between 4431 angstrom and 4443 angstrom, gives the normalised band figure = 3.92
